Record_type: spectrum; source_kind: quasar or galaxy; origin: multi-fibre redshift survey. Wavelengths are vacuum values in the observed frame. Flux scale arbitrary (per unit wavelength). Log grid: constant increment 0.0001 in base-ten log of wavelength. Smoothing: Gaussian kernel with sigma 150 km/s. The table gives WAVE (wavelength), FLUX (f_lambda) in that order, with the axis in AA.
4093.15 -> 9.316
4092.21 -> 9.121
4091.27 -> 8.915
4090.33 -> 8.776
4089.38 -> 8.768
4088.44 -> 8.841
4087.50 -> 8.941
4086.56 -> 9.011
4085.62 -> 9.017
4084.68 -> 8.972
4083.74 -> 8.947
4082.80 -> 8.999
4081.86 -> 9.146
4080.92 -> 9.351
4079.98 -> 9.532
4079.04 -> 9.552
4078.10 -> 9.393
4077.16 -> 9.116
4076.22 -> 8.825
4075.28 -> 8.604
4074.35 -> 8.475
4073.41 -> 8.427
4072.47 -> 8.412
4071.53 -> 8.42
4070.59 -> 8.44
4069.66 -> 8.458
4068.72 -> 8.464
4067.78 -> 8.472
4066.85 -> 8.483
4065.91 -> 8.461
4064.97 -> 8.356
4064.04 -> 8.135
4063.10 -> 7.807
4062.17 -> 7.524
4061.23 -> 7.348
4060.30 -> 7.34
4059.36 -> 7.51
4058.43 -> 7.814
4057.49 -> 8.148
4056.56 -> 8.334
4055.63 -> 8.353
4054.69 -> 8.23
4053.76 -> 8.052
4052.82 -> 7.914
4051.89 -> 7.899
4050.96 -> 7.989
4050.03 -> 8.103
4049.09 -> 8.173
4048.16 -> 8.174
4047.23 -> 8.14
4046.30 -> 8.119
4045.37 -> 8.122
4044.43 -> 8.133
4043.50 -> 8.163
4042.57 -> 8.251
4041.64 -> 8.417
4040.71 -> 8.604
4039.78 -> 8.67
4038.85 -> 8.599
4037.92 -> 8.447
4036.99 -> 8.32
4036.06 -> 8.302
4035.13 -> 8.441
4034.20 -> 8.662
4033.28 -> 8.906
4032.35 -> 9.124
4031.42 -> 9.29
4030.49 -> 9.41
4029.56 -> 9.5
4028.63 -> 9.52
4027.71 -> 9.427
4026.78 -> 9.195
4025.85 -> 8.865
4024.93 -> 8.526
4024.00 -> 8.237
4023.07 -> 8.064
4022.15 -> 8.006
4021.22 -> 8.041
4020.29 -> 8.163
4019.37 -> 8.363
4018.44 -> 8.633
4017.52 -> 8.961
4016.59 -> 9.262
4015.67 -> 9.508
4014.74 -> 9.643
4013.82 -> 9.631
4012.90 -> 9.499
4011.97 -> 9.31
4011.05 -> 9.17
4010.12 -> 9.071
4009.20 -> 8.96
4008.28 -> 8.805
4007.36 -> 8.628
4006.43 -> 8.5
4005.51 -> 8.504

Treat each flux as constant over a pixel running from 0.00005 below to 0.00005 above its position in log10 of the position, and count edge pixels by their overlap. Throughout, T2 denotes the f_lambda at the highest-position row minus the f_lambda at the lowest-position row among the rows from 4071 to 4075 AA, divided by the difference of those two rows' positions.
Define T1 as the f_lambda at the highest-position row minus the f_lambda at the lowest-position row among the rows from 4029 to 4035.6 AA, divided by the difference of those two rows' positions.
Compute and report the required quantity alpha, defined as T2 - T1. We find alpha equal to 0.21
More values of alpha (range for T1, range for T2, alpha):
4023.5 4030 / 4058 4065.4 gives -0.14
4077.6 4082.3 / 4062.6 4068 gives 0.21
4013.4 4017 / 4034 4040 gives 0.13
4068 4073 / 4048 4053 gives -0.04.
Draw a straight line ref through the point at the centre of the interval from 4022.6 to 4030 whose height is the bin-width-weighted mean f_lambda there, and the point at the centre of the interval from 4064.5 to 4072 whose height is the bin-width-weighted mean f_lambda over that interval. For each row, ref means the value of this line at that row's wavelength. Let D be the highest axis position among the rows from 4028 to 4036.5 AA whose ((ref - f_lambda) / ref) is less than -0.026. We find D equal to 4032.35 AA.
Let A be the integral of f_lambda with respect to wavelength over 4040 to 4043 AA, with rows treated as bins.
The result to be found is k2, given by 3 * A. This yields 76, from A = 25.4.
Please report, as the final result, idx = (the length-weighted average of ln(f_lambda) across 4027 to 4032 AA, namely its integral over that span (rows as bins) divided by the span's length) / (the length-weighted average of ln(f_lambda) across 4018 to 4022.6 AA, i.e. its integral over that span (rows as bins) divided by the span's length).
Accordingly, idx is 1.06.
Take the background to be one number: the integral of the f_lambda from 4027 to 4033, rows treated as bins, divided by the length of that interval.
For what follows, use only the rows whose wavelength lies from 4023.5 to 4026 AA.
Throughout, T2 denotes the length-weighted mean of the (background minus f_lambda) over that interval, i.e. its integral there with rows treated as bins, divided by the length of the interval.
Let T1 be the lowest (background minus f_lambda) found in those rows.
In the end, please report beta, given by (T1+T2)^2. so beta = 1.8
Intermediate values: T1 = 0.5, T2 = 0.85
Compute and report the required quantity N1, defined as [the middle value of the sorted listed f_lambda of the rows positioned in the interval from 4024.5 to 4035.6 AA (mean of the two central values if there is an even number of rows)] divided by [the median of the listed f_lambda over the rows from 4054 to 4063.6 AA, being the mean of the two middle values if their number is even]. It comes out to 1.17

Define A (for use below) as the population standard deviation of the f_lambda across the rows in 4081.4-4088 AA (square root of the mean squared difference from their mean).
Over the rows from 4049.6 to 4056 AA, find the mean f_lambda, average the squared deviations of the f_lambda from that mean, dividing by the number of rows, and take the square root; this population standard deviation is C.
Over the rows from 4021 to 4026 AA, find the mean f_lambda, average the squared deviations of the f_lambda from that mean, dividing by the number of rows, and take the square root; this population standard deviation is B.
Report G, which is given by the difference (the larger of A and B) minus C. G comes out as 0.16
